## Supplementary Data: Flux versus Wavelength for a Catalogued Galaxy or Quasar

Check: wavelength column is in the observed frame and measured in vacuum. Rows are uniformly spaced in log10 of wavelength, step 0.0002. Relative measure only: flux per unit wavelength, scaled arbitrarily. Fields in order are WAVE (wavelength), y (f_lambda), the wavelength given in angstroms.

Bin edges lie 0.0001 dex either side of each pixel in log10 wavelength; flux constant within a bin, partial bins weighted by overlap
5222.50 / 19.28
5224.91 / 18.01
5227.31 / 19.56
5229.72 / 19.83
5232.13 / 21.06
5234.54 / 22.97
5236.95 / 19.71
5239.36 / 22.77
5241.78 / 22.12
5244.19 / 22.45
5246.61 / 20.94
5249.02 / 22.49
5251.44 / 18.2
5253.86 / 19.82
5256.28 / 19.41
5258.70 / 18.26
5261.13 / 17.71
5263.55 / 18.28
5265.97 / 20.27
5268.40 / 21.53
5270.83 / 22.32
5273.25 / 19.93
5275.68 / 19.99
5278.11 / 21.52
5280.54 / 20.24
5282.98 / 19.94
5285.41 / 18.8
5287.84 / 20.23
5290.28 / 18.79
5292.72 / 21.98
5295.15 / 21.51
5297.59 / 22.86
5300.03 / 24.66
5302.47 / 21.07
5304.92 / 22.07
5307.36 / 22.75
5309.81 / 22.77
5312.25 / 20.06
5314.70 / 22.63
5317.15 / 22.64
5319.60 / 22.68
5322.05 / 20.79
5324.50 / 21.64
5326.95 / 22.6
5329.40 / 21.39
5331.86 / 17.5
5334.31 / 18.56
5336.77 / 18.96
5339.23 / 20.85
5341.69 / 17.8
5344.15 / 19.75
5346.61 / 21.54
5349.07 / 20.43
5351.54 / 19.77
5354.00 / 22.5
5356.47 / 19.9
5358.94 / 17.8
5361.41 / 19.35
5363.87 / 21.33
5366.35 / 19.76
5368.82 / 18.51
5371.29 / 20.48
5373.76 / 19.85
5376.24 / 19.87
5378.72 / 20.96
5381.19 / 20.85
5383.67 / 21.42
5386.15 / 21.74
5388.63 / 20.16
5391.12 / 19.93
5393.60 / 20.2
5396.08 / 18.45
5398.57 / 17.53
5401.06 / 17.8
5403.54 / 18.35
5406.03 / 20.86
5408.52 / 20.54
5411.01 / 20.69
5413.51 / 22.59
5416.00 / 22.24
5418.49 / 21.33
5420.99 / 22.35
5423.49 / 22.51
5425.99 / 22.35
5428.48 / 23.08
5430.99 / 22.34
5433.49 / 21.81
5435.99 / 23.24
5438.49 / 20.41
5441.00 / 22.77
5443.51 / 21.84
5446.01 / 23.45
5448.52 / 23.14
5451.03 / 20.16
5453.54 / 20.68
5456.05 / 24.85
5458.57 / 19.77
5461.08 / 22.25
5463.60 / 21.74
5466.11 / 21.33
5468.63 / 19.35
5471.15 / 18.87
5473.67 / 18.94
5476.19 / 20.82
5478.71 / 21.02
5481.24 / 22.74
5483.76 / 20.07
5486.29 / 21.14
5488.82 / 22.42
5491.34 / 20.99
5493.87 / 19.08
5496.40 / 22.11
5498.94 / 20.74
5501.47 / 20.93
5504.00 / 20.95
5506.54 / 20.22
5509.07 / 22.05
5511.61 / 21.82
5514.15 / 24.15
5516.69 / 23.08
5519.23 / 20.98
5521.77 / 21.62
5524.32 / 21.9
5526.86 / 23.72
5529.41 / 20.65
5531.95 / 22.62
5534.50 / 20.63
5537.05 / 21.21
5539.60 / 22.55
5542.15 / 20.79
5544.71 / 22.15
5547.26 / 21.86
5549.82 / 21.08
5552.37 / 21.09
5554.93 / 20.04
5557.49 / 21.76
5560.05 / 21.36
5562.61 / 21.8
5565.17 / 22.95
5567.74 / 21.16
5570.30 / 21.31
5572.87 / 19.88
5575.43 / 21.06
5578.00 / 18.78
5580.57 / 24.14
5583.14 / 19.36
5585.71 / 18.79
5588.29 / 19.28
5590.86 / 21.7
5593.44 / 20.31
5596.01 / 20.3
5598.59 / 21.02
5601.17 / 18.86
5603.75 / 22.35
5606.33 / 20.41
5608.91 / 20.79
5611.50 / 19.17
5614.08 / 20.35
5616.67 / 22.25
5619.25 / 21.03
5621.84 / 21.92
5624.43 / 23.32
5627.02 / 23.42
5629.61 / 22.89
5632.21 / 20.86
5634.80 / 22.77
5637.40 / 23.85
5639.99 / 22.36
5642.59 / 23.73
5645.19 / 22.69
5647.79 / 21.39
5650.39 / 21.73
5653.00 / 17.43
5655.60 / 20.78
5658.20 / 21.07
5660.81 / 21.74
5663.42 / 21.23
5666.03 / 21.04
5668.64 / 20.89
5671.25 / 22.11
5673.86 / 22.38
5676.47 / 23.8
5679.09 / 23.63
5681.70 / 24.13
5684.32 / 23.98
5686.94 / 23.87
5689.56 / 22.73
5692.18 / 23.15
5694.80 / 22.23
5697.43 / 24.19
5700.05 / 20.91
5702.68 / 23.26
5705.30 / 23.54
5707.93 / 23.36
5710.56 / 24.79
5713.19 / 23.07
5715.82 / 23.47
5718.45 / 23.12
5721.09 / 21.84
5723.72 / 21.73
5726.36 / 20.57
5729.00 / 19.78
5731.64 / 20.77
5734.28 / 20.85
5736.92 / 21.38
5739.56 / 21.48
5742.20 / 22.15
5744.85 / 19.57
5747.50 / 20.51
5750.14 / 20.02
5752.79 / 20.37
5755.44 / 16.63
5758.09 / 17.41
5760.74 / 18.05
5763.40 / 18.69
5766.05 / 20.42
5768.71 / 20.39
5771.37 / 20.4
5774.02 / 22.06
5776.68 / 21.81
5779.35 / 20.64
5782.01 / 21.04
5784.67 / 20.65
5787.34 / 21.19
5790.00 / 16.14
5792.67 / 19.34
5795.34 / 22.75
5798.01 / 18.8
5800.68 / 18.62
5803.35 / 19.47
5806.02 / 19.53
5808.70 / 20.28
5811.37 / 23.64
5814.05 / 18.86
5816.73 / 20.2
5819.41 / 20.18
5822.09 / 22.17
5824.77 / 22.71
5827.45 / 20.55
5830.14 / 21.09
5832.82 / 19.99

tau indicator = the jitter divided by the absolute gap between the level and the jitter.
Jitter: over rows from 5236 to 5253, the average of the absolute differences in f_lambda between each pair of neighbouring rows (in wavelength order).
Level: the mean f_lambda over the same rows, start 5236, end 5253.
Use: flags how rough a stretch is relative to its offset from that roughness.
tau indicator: 0.10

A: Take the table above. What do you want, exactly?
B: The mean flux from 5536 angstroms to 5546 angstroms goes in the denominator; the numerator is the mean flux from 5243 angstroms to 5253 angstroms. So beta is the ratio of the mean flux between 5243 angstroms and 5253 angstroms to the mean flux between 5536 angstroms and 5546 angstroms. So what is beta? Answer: 0.97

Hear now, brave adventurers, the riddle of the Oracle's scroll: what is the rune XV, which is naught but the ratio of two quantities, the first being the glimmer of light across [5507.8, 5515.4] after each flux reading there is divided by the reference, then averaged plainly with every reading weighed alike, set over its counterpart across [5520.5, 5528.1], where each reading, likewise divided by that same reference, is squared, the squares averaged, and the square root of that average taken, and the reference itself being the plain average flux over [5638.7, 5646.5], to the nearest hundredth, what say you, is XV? 1.01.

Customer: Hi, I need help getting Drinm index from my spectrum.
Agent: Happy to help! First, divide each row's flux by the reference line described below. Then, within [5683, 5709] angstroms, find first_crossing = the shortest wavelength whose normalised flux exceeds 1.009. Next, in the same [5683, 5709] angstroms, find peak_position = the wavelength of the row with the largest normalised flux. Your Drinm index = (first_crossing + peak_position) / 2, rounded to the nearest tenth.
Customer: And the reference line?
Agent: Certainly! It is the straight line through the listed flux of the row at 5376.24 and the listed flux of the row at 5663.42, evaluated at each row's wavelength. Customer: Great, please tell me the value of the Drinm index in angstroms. 5690.9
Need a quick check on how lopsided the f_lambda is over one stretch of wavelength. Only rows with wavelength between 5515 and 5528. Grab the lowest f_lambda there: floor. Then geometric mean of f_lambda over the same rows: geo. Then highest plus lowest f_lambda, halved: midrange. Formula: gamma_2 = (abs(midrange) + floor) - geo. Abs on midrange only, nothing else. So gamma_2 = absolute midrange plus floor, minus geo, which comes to 21.1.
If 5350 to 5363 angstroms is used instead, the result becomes 18.1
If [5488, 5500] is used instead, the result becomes 18.8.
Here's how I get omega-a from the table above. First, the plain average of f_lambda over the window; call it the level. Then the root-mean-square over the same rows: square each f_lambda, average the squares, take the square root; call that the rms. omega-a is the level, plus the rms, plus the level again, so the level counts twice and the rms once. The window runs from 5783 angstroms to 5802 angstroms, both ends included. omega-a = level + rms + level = 59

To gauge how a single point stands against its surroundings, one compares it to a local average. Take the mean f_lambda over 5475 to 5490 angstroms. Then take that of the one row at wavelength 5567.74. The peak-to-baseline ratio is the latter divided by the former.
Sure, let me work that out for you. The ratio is 0.99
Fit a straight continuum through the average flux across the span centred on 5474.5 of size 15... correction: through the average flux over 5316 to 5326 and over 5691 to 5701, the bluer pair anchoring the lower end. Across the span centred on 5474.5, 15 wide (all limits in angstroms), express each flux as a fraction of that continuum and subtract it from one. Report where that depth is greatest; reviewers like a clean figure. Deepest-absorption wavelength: 5471.15 angstroms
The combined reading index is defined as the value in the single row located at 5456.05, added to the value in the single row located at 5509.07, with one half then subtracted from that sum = 46.4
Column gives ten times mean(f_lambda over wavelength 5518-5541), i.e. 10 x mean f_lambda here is 218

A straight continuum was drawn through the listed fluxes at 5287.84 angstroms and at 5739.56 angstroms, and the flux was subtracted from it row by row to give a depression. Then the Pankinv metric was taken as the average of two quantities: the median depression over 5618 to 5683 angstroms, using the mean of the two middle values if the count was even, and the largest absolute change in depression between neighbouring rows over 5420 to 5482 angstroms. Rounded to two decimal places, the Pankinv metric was 2.13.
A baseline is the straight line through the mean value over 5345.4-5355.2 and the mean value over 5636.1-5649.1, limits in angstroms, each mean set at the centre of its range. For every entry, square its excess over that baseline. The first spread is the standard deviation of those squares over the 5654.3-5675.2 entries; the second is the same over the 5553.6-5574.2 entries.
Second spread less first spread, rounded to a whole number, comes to 1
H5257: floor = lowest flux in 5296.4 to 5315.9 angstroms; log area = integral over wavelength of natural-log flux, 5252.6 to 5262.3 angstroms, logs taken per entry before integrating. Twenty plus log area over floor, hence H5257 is 21.4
